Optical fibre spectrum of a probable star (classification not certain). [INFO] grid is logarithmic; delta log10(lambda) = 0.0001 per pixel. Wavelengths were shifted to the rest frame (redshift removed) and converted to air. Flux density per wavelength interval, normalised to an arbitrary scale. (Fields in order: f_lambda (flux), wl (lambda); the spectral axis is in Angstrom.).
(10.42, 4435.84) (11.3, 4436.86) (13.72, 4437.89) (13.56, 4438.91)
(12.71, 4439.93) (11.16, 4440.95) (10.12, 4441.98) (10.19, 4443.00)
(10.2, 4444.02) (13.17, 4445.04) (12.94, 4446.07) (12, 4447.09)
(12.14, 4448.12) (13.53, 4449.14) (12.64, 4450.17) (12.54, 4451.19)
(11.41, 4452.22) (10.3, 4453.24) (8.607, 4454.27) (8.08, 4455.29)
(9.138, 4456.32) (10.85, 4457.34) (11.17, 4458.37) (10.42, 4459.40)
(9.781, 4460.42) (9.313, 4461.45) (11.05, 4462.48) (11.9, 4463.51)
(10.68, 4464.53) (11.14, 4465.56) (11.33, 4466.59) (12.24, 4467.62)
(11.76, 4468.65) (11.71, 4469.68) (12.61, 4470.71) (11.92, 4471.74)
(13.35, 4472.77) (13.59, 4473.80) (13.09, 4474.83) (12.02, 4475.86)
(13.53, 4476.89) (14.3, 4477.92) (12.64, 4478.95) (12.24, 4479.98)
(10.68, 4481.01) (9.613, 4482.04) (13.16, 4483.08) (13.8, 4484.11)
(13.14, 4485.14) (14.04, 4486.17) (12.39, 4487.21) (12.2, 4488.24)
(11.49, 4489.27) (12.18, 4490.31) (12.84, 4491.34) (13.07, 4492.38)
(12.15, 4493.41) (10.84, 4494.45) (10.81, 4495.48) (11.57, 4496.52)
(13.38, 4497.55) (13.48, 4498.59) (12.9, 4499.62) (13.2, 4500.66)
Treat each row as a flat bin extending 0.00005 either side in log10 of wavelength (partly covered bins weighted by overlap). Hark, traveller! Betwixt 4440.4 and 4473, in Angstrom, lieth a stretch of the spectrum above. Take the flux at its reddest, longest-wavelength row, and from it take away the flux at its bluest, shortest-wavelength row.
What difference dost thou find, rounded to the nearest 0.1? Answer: 2.2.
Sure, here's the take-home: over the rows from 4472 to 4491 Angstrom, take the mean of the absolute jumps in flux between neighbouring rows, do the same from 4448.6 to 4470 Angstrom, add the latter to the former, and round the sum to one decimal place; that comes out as 1.9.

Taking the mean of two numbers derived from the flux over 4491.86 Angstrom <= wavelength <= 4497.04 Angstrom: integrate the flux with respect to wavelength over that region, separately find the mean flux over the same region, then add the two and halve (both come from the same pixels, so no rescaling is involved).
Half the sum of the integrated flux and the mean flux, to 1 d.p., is 36.1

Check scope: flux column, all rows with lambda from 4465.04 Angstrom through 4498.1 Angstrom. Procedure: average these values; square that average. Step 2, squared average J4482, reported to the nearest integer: 152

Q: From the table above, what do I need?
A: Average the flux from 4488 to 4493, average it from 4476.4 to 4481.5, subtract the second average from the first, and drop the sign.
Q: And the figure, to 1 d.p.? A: 0.3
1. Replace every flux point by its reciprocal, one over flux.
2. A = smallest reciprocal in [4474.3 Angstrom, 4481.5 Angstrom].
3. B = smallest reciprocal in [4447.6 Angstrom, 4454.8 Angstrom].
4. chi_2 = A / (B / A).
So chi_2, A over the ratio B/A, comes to 0.0662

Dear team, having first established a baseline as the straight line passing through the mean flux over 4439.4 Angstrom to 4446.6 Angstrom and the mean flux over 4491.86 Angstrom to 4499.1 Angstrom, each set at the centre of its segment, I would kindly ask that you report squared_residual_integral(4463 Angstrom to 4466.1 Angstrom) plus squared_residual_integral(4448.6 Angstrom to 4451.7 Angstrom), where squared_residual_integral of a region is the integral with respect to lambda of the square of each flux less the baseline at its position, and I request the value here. 7.6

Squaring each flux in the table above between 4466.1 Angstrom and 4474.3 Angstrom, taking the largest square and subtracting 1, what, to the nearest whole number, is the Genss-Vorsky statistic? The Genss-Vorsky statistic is 184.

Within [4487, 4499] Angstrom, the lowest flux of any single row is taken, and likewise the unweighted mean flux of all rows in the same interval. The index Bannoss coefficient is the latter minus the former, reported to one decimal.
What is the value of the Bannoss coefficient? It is 1.4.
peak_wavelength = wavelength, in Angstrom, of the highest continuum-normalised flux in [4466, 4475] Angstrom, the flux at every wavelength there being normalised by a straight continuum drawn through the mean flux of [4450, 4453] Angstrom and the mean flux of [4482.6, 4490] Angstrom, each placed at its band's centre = 4473.80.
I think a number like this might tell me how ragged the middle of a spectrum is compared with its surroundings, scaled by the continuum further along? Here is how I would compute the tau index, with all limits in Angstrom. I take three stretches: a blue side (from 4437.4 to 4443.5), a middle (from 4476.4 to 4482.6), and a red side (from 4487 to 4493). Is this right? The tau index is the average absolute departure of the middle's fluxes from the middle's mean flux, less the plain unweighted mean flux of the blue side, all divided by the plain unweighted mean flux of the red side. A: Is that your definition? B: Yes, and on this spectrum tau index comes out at -0.85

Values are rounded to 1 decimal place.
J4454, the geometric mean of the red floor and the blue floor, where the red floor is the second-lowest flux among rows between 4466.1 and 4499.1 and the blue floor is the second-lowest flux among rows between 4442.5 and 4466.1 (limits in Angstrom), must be 9.6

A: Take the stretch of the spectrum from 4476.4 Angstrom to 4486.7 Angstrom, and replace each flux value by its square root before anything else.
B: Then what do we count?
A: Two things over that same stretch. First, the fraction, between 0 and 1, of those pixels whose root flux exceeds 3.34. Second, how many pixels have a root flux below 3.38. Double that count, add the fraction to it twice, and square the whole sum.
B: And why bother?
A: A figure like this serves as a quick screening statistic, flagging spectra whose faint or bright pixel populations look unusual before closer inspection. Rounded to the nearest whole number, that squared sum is 31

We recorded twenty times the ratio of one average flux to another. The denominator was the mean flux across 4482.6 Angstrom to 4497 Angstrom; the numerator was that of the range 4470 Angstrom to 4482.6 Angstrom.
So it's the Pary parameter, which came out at 20.1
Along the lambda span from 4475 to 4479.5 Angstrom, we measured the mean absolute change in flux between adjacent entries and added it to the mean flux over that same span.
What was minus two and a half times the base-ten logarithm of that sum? -2.90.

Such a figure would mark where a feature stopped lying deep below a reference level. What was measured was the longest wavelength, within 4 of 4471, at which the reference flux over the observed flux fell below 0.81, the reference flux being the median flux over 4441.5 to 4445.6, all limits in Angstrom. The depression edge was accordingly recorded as 4474.83 Angstrom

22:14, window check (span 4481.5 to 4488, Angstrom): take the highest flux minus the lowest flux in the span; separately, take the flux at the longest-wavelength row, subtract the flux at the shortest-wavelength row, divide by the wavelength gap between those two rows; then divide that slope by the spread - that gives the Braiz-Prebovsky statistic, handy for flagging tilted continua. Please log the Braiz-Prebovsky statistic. 0.12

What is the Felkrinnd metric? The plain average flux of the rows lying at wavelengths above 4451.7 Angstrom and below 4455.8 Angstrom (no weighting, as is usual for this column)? 9.6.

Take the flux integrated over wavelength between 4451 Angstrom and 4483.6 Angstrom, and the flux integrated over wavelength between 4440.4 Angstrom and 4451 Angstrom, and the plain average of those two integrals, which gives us 249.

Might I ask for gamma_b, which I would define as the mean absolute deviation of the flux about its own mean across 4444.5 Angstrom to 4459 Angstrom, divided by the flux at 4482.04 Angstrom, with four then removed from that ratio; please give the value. -3.855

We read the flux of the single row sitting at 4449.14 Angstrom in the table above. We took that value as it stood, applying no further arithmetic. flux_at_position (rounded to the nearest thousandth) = 13.530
